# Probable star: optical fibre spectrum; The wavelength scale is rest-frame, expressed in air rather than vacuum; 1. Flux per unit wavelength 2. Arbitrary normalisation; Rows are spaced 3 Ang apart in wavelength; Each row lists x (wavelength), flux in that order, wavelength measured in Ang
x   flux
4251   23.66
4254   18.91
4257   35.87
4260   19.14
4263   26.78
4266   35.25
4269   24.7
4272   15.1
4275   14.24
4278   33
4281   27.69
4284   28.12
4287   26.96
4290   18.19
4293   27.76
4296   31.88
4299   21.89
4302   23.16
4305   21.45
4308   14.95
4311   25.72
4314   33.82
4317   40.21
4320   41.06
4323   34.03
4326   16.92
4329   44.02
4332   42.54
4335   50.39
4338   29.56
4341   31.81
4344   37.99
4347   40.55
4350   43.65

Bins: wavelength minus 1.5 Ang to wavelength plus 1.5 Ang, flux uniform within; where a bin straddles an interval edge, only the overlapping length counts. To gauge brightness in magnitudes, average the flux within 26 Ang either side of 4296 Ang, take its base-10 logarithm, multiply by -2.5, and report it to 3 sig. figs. -3.55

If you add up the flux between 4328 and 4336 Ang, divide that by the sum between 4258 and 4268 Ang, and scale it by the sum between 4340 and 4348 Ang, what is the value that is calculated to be 186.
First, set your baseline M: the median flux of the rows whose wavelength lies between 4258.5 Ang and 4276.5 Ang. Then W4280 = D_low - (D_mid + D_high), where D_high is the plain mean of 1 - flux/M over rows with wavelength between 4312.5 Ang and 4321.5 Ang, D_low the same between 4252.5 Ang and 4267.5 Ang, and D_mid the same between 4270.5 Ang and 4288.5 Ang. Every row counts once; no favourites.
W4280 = 0.61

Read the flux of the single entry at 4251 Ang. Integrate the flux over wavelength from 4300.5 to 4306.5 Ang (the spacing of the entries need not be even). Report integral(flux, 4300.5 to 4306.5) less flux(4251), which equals 110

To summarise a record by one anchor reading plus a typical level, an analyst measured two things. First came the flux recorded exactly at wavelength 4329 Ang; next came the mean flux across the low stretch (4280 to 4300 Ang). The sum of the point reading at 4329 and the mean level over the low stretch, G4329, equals 70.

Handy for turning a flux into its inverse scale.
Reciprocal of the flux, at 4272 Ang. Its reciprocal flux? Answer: 0.07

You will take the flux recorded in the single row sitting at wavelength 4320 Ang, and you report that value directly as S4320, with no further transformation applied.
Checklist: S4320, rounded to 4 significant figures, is 41.06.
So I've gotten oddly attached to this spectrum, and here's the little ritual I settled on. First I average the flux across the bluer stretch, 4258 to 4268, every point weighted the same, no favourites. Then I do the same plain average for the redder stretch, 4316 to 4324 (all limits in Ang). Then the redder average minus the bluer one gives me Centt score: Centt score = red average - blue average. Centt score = 11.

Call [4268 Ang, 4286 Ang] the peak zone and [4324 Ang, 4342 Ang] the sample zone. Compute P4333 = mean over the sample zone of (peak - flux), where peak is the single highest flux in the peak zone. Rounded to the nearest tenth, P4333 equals -2.9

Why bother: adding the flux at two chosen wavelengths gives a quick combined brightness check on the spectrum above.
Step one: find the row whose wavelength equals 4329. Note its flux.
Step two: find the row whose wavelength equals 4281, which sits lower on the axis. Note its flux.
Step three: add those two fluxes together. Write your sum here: 72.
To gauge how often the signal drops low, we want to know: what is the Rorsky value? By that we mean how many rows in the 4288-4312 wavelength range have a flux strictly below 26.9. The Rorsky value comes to 6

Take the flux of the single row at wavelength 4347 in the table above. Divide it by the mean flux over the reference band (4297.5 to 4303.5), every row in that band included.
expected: 1.8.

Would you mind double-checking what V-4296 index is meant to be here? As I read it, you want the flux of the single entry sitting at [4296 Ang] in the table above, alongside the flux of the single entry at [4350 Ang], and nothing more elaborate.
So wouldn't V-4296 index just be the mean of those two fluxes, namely 38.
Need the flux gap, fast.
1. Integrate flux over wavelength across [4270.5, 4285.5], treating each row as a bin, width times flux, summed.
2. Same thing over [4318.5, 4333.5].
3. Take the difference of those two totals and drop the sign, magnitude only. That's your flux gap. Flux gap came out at 181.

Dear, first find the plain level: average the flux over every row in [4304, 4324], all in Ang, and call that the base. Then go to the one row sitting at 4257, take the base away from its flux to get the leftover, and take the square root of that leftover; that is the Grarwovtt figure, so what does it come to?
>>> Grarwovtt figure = 2.4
